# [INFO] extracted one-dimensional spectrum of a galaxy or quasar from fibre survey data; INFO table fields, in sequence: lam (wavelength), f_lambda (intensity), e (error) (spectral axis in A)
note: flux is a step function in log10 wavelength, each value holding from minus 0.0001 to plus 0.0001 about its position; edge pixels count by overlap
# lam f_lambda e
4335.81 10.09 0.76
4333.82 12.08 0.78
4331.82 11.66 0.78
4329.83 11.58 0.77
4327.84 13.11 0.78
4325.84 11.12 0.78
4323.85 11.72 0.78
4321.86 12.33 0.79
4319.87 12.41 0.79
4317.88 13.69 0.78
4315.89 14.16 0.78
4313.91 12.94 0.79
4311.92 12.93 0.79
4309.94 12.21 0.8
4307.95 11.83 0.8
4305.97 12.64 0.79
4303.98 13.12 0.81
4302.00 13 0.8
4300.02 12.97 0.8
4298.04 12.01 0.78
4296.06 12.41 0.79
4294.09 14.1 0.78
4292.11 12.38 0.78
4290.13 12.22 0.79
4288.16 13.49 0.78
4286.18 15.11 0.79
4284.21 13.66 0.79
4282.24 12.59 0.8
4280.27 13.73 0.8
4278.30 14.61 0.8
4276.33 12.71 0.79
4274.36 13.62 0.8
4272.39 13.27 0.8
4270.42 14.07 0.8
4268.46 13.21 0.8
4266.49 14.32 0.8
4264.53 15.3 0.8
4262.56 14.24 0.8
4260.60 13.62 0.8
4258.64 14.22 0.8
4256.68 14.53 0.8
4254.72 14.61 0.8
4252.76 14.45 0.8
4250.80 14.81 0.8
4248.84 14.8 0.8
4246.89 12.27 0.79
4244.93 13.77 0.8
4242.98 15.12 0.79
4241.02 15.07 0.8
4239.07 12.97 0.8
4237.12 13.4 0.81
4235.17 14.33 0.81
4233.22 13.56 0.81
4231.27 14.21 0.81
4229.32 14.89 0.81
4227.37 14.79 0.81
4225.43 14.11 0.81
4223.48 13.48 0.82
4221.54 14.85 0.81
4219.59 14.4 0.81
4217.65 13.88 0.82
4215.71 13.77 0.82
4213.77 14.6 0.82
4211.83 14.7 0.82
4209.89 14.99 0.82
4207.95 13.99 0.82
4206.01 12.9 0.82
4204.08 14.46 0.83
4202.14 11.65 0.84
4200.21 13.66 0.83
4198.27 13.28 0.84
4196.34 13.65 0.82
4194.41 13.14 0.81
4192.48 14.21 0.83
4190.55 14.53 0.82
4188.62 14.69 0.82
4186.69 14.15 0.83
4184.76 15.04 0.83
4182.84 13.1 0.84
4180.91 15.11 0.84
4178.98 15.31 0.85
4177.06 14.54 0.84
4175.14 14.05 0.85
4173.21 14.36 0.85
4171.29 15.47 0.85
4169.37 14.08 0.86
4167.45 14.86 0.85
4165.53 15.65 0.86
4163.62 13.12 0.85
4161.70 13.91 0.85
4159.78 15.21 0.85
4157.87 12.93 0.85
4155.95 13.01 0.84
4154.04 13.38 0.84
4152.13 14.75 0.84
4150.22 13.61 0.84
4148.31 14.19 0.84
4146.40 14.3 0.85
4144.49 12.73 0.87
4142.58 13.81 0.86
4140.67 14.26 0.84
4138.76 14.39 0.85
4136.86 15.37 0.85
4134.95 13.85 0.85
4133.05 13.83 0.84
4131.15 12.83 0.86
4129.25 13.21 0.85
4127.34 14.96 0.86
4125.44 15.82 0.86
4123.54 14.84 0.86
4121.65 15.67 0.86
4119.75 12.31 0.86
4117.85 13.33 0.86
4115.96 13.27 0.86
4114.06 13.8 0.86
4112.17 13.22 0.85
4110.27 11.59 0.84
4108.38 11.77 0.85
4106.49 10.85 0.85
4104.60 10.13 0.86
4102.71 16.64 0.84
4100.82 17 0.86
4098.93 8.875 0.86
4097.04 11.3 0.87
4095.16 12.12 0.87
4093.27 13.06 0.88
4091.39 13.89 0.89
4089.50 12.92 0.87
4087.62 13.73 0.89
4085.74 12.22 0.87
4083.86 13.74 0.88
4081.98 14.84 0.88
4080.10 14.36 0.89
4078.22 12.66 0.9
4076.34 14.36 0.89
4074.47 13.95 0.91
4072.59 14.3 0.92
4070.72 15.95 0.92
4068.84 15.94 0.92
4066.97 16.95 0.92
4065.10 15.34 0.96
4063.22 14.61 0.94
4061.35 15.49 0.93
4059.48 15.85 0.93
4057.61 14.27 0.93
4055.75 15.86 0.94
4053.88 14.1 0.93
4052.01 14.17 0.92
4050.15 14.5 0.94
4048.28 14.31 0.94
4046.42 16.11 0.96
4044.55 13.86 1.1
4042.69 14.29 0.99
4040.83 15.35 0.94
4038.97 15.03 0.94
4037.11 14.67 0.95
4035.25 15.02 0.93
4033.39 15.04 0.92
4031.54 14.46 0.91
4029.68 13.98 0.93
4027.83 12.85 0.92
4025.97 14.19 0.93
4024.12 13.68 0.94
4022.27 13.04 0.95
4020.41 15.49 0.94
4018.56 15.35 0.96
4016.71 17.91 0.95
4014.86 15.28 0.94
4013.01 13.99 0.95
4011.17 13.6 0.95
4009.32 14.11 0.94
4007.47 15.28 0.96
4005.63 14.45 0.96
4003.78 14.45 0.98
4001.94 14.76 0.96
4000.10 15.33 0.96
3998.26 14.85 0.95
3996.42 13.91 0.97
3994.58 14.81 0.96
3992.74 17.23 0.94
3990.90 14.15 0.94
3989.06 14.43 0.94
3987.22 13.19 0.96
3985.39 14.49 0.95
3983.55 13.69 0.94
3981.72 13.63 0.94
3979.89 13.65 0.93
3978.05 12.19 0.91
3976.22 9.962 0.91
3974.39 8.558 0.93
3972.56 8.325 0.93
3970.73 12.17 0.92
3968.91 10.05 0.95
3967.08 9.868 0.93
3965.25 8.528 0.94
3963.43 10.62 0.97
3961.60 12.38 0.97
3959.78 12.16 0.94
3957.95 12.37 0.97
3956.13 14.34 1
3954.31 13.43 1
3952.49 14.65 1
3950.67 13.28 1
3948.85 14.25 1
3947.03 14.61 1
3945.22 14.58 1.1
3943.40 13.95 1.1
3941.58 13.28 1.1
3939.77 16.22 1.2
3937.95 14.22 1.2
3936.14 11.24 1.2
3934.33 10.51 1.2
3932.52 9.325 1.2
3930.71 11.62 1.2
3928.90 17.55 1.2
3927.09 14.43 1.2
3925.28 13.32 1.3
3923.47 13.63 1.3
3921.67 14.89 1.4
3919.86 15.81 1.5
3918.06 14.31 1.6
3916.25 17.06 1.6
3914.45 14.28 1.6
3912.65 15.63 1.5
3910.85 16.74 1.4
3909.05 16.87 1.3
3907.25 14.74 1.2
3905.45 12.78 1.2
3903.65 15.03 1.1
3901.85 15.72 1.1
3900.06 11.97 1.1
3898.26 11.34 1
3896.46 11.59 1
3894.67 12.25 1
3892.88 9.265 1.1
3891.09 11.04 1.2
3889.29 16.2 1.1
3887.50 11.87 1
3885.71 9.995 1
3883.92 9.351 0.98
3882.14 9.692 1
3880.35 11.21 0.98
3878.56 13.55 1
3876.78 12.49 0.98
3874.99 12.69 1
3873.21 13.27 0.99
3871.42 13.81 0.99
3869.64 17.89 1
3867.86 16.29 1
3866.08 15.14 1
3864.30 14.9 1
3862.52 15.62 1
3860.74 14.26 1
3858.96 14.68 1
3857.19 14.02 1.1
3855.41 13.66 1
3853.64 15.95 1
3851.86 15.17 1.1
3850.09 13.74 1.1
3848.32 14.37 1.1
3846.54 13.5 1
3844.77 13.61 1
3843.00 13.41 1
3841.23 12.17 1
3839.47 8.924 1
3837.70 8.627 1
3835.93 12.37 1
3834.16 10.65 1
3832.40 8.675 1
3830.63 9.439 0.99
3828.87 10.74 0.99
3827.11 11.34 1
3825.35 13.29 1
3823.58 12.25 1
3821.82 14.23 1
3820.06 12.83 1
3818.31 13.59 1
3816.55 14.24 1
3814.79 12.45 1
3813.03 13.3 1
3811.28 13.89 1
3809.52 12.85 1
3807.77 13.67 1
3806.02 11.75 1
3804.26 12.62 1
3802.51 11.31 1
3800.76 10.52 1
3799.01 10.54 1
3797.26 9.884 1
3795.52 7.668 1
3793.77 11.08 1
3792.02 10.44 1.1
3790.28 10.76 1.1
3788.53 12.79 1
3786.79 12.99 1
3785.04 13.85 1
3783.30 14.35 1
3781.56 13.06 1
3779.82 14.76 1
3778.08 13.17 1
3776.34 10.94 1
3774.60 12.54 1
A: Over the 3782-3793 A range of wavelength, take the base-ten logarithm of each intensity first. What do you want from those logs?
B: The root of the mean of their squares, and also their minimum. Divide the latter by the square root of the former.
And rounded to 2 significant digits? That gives 0.97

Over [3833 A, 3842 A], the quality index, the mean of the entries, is 10.5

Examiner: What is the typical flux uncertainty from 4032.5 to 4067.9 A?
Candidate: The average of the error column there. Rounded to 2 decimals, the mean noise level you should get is 0.95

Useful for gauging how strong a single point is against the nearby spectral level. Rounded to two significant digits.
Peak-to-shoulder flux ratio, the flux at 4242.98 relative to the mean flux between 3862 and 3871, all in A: 0.95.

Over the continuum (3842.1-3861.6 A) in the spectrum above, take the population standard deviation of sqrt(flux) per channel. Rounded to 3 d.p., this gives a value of 0.099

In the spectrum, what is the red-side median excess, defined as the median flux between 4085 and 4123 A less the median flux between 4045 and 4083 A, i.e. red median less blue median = -1.6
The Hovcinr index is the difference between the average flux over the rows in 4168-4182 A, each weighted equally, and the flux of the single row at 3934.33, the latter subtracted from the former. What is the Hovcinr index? 4.2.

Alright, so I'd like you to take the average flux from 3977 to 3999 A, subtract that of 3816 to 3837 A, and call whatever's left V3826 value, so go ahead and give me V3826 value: 2.2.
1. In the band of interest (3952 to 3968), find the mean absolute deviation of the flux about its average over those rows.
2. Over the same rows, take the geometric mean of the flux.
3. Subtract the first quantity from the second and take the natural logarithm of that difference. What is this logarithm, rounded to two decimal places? 2.33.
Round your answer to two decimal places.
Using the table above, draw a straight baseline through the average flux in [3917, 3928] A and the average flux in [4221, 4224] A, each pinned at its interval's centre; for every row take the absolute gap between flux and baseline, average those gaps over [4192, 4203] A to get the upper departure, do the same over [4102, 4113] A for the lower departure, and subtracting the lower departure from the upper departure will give -1.75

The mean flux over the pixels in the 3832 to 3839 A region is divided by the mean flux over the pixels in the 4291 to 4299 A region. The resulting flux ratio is 0.79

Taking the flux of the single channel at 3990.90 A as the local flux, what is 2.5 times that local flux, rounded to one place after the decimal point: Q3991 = 35.4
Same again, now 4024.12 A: 34.2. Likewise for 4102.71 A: 41.6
